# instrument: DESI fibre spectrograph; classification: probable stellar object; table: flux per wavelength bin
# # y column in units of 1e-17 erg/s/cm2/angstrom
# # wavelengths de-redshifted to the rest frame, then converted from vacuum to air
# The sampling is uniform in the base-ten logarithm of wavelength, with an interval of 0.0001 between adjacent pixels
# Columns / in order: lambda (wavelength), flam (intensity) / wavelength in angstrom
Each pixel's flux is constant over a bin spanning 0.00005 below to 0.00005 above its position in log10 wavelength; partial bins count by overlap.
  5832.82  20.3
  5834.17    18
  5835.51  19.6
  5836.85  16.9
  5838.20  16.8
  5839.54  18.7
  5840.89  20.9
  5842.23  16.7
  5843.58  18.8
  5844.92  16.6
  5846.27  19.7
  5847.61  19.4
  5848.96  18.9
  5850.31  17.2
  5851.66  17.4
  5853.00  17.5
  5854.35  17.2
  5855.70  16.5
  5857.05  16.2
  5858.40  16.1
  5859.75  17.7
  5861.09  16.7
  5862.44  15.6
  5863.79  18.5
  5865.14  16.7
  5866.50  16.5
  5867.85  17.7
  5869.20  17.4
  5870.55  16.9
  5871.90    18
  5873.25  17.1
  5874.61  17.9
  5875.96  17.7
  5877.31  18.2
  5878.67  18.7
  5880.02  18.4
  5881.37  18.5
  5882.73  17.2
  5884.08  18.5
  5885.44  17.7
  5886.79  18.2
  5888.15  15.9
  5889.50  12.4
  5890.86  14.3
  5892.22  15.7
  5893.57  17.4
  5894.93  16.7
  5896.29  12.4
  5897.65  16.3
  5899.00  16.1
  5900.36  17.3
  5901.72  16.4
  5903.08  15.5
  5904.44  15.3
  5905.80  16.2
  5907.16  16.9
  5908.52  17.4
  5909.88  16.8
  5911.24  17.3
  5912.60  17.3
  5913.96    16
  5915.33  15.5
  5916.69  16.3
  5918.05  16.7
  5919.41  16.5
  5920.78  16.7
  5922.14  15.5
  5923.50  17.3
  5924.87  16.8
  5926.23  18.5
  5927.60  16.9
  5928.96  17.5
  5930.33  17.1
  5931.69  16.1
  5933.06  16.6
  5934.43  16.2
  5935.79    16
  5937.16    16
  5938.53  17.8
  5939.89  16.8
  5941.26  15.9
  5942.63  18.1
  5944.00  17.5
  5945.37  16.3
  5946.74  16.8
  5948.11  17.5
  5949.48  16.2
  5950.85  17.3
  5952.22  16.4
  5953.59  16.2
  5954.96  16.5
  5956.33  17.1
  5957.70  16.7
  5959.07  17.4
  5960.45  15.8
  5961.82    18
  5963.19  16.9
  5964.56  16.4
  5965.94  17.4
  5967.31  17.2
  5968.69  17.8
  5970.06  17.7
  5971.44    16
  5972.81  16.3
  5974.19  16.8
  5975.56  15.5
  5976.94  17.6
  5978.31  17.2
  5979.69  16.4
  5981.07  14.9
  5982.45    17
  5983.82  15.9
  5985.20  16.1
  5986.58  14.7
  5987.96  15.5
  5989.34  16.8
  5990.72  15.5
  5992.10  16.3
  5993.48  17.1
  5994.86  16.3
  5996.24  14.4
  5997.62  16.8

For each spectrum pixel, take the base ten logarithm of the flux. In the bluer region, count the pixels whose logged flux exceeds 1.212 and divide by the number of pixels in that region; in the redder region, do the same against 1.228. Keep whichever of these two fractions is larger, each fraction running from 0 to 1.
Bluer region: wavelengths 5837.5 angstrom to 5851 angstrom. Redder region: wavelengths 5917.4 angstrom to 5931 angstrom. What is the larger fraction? 1.00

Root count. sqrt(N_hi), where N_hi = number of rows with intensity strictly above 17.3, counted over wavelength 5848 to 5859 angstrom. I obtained 1.7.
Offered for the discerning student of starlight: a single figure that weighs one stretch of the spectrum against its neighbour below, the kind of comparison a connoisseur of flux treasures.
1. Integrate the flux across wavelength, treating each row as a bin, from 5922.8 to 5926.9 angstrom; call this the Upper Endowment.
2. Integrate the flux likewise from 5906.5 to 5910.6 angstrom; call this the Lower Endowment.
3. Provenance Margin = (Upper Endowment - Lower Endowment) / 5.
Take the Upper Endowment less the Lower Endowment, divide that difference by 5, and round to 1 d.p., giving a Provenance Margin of 0.4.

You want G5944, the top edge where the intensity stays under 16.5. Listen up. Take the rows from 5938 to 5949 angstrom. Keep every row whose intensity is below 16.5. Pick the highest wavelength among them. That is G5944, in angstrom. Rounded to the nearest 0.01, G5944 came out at 5945.37 angstrom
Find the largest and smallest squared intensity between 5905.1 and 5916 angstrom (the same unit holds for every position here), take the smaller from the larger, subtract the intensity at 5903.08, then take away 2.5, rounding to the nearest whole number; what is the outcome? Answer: 45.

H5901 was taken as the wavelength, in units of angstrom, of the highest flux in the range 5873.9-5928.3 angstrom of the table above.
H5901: 5878.67 angstrom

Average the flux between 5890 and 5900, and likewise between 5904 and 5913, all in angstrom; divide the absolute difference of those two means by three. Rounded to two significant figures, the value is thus 0.40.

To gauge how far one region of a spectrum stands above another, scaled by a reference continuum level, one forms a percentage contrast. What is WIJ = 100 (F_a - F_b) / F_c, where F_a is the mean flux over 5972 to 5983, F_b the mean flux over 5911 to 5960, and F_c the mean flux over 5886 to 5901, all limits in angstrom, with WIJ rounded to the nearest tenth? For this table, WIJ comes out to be -1.9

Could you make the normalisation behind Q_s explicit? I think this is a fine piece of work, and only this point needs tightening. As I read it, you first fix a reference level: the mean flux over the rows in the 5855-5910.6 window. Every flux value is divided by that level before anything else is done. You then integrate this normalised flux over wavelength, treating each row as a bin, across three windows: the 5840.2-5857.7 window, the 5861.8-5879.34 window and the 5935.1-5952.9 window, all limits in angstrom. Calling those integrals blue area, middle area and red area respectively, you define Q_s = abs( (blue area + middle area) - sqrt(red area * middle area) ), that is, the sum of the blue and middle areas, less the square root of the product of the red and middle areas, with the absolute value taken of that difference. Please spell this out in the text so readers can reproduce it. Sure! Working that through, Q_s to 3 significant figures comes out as 18.9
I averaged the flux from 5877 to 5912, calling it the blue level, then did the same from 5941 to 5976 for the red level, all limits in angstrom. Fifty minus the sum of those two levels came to 16.6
